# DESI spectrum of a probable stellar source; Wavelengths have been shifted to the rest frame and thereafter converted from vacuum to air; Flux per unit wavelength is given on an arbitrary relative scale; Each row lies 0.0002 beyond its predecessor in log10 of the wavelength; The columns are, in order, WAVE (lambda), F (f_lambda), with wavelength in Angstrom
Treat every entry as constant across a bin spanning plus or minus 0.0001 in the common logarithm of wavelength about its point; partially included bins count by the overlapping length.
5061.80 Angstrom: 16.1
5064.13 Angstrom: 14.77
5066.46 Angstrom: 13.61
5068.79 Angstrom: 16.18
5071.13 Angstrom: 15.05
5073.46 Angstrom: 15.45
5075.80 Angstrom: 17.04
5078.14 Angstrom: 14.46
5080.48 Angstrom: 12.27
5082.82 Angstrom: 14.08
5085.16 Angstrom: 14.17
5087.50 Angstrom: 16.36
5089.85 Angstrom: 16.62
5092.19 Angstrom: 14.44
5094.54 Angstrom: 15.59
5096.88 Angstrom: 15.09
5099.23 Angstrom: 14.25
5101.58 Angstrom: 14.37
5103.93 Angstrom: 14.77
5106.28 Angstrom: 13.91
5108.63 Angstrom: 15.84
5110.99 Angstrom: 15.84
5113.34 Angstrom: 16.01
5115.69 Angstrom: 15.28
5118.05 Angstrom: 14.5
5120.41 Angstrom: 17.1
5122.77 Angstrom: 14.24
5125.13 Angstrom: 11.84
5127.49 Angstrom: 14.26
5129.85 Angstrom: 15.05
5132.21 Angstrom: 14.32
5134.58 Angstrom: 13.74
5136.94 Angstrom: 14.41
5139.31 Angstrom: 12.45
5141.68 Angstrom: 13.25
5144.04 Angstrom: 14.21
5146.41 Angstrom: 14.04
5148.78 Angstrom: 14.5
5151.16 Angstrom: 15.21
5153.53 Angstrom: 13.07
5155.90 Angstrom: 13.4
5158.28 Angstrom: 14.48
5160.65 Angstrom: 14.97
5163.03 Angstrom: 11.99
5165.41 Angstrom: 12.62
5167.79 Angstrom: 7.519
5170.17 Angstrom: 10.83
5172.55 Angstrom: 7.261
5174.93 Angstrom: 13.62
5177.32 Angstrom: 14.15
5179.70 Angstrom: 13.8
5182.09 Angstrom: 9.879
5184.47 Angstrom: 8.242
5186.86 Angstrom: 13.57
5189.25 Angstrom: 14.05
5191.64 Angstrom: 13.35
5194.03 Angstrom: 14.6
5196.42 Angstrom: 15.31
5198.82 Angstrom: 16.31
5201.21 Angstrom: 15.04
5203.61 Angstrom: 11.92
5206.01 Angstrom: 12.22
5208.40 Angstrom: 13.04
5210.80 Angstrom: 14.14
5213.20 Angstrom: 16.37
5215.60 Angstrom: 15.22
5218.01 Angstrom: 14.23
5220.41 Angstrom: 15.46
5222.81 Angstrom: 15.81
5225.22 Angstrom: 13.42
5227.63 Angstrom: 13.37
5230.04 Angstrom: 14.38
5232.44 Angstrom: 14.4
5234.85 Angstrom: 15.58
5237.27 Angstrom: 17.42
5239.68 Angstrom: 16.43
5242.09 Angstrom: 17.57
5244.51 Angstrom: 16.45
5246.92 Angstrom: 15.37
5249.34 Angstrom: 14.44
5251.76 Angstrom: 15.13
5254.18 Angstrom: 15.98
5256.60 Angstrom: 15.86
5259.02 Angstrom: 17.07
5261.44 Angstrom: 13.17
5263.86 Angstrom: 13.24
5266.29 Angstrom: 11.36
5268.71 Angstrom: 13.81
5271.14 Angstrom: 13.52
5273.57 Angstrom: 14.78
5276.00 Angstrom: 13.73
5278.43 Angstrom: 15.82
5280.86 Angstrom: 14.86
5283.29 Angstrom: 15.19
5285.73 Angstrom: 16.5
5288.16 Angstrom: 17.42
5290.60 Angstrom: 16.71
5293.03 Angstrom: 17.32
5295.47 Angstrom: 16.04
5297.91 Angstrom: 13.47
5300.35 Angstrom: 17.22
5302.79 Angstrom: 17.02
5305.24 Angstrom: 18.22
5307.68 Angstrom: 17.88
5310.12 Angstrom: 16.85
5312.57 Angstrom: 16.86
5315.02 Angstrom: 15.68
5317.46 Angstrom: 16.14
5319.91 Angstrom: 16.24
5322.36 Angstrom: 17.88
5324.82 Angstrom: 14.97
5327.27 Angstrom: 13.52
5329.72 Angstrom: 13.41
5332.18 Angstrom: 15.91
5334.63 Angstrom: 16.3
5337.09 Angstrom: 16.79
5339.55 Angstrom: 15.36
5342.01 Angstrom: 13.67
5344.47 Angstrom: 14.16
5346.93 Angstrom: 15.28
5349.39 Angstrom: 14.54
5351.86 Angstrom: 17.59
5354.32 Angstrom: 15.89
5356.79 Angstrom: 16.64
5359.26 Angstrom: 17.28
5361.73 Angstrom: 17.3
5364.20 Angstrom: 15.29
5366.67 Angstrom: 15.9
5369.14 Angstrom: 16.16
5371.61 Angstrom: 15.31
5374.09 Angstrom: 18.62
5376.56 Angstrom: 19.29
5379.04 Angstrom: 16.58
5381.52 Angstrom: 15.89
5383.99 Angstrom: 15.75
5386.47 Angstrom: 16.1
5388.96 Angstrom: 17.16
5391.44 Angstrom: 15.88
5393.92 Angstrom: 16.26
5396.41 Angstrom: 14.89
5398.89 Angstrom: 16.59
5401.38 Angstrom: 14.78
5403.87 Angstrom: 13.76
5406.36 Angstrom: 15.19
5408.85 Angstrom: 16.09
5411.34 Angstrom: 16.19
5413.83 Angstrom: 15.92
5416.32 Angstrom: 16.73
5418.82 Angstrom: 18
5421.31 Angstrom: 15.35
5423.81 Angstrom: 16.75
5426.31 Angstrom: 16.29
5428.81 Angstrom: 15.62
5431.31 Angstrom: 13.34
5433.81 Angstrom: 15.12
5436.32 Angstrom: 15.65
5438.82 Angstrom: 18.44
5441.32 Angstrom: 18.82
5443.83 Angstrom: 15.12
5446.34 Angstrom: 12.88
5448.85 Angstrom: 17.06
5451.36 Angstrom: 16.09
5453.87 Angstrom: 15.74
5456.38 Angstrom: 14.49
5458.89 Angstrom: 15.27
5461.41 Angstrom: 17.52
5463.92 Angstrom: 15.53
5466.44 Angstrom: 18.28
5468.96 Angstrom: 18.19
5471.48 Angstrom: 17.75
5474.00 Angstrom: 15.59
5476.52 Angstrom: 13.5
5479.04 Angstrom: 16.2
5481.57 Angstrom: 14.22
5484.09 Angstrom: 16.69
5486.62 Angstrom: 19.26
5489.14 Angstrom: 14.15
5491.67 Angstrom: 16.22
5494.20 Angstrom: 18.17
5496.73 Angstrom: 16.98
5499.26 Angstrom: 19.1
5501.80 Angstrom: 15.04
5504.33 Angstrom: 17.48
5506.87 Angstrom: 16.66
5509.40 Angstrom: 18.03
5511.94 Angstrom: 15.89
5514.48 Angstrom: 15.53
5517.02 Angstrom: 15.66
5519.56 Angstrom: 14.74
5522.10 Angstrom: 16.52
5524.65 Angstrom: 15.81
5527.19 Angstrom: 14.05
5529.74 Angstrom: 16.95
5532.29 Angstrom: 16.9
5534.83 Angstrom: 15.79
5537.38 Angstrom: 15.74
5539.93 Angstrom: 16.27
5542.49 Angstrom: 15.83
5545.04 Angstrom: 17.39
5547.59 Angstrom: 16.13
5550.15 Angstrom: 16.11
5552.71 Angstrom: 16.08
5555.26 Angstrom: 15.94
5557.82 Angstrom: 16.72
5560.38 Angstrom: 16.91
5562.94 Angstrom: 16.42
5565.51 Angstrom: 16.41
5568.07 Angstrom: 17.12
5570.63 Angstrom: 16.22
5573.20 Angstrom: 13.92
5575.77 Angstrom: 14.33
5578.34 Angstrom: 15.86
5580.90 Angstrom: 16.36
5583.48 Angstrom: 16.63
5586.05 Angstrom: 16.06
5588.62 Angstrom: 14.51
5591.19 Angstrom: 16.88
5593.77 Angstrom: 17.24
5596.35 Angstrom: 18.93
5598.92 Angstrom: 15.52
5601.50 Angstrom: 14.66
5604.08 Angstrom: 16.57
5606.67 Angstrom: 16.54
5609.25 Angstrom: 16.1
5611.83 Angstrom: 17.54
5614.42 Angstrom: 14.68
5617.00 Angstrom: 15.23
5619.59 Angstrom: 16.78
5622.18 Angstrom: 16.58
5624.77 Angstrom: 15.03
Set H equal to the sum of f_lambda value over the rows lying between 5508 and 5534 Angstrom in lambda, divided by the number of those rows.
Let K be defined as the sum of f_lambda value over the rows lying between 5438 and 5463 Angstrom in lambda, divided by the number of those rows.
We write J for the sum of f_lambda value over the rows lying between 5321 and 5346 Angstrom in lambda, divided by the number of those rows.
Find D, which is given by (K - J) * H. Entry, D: 15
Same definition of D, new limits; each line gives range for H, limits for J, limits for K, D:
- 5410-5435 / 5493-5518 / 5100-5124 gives -27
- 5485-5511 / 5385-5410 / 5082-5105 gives -12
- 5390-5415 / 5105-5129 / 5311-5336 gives 13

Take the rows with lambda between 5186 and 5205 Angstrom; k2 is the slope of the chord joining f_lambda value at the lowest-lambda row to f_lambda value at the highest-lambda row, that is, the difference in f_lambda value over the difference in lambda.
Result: -0.10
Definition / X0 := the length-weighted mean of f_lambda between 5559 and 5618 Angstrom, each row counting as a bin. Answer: 16.1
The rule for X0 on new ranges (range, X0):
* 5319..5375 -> 15.8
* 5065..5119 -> 15.0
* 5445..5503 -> 16.3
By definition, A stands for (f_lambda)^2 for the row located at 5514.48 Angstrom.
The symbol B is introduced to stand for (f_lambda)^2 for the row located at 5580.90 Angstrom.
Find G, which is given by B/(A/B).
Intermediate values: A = 241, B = 268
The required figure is 297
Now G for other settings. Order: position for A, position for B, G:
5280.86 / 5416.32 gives 355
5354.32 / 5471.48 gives 393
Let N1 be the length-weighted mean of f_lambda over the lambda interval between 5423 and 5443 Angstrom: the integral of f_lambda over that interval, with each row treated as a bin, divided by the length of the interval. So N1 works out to 16.2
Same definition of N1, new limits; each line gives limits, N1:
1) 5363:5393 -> 16.5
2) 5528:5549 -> 16.3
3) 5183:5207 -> 13.4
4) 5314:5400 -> 16.0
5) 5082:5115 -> 15.1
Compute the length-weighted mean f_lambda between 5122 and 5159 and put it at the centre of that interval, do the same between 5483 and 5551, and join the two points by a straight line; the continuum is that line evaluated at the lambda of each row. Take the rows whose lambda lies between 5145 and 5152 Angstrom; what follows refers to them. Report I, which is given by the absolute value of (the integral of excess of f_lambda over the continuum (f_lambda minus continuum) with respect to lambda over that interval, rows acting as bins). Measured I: 4.1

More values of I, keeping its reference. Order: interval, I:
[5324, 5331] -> 8.6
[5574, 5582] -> 11.3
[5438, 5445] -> 10.7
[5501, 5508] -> 1.1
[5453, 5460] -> 6.1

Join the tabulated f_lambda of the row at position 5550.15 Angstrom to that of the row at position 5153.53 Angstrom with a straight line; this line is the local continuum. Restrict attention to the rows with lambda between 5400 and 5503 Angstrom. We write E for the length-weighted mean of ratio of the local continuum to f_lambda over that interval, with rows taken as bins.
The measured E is 0.96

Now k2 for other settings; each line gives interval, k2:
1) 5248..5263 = -0.10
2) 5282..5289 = 0.46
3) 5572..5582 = 0.32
